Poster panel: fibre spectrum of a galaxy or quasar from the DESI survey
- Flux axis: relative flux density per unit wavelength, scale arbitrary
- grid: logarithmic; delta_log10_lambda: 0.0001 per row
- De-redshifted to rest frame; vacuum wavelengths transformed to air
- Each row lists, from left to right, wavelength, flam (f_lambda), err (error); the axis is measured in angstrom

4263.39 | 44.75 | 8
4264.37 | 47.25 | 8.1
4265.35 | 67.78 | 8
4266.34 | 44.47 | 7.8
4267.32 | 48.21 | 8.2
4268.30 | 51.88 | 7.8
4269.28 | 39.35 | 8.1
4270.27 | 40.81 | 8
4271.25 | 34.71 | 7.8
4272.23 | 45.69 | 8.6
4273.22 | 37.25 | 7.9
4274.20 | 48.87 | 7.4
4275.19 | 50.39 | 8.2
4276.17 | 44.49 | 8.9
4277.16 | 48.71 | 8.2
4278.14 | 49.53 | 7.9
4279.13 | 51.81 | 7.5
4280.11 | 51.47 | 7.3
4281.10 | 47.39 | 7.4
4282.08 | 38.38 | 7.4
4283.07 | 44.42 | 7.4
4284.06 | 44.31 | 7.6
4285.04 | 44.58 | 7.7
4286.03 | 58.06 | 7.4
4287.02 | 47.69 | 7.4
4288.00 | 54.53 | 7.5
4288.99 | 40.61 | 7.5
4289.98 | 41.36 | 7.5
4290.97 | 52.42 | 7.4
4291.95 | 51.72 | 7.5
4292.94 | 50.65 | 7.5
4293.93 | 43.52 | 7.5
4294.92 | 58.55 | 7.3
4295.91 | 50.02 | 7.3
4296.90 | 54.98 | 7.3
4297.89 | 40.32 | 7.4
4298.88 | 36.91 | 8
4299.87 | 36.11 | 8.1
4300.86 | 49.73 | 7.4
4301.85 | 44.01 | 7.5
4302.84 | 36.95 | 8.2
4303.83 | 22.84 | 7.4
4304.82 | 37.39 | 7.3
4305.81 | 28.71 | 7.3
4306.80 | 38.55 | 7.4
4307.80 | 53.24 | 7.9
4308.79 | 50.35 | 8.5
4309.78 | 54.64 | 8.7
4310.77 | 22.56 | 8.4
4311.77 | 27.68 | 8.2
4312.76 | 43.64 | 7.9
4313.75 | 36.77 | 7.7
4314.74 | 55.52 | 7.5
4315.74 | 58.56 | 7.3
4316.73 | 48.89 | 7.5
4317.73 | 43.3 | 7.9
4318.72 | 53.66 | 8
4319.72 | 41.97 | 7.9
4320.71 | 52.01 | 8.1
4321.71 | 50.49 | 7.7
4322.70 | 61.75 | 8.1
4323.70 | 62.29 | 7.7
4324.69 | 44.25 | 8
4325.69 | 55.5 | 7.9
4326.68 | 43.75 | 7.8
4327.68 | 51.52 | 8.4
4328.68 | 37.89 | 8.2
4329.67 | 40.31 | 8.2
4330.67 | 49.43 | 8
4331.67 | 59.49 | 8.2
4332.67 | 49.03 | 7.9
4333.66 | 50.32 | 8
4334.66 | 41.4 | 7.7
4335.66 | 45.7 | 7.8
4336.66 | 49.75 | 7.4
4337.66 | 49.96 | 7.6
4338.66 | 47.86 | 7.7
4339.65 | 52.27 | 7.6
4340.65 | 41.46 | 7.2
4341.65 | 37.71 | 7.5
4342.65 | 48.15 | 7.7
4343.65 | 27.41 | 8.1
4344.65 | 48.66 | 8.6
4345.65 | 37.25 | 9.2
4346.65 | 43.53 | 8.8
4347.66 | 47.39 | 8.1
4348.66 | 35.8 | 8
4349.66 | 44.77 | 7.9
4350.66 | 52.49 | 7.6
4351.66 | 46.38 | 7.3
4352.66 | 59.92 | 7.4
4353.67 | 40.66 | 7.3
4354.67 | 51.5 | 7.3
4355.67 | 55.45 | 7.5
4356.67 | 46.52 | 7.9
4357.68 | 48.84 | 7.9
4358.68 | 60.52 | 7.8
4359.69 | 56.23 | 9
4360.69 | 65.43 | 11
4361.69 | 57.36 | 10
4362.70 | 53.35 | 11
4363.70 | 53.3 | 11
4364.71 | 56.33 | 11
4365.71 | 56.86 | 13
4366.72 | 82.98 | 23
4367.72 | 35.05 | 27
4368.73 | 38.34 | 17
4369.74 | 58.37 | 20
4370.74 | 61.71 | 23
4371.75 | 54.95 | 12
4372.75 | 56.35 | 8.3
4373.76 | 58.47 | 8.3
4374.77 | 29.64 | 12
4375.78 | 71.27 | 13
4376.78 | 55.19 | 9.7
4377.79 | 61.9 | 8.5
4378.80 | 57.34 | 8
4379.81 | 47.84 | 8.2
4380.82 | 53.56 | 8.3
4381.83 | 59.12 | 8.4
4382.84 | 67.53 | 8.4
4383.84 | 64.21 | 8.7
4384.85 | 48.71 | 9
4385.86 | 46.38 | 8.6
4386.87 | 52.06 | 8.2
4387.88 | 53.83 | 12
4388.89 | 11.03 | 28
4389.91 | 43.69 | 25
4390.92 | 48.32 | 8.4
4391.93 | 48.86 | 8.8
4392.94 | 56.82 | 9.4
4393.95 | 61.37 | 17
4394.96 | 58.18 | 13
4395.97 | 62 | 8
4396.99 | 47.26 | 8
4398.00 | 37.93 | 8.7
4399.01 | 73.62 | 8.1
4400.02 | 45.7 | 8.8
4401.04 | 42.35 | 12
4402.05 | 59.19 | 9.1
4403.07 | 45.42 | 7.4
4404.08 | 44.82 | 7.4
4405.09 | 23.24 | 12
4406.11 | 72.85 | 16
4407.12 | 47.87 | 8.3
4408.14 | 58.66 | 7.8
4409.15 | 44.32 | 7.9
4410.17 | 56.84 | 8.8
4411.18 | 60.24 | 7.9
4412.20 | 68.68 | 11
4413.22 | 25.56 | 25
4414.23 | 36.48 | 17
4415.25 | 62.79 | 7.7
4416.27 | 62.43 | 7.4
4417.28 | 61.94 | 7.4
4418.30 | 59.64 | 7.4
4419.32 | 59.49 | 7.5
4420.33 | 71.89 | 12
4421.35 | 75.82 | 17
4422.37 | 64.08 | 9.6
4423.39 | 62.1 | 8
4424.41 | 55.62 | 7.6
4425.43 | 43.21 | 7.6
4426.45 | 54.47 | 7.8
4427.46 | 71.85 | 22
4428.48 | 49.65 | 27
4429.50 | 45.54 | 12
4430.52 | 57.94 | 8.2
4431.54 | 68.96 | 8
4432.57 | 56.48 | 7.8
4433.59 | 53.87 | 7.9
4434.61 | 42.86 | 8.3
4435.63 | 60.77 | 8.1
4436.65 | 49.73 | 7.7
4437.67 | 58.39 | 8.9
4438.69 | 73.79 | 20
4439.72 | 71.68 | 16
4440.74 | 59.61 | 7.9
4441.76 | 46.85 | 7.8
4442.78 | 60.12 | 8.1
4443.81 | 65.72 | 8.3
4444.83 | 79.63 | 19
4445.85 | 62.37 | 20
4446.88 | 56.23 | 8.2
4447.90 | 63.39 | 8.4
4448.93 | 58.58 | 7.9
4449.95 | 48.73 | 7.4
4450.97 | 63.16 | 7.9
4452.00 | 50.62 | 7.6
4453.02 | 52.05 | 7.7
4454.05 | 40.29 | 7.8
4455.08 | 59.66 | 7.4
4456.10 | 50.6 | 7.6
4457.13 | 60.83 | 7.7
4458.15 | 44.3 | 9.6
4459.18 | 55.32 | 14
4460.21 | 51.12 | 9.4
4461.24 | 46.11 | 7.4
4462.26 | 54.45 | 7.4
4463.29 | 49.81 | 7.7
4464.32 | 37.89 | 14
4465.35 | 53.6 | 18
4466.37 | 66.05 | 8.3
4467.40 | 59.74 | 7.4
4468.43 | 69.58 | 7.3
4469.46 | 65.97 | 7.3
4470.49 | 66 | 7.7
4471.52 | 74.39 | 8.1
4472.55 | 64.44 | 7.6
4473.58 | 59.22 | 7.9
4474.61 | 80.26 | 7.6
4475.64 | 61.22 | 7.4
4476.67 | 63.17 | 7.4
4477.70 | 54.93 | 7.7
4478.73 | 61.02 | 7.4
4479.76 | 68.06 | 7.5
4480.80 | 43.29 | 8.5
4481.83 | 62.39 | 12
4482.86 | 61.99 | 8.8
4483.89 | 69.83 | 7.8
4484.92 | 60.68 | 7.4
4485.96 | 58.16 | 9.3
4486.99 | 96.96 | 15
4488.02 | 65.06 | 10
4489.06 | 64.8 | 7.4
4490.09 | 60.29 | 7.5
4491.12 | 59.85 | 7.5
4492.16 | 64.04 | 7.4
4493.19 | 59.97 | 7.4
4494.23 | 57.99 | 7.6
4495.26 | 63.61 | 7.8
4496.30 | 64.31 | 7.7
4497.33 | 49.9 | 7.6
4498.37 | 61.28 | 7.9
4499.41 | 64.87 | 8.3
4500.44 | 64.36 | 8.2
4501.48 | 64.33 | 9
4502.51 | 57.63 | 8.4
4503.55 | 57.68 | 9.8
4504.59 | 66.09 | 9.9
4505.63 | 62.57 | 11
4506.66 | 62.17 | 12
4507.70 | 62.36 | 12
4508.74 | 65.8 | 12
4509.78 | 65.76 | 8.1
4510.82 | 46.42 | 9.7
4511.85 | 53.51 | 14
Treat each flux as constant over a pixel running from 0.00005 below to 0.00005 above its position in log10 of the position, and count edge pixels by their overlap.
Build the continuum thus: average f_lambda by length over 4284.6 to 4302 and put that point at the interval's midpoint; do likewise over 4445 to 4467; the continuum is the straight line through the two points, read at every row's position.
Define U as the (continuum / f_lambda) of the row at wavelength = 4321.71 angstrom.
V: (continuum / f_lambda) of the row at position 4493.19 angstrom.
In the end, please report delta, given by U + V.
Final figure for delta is 1.89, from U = 0.97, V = 0.93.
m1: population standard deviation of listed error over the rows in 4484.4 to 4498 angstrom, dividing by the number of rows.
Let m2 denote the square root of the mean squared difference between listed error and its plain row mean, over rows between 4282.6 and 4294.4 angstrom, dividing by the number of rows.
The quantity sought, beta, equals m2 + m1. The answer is 2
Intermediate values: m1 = 2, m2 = 0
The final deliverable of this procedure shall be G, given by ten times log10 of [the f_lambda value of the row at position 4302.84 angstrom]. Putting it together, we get 15.7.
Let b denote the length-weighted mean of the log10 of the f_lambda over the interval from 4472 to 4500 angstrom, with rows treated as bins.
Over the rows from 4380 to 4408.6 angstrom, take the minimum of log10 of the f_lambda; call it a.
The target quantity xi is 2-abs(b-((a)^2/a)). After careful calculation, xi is 1.25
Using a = 1.04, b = 1.80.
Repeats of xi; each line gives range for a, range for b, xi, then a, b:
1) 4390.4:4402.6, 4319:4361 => 1.90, 1.58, 1.68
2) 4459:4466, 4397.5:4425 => 1.86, 1.58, 1.72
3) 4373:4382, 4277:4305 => 1.82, 1.47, 1.65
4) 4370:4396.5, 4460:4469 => 1.31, 1.04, 1.73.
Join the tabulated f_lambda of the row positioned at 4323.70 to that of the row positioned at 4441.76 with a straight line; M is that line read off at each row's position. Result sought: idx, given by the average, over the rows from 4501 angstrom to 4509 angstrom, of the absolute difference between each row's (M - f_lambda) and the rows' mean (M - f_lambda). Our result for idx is 2.5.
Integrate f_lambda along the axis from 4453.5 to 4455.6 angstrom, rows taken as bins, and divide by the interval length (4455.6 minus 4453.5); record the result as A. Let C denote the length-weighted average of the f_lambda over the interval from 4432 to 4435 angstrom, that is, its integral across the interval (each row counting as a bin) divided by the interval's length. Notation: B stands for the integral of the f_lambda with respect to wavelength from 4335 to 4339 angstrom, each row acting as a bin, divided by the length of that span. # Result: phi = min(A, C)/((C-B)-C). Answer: -1.04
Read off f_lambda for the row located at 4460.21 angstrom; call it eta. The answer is 51.12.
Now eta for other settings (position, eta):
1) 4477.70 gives 54.93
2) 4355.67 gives 55.45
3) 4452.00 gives 50.62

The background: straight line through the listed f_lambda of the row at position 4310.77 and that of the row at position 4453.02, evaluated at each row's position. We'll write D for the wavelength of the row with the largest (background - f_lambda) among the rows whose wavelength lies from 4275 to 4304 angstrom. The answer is 4303.83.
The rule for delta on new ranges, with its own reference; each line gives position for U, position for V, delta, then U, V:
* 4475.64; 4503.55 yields 1.86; 0.90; 0.97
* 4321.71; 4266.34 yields 2.01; 0.97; 1.05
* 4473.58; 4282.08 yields 2.15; 0.92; 1.23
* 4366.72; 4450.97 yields 1.46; 0.61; 0.85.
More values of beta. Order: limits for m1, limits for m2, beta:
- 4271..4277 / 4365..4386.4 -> 6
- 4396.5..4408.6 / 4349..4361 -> 3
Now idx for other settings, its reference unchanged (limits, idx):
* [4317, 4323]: 5.4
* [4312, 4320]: 6.4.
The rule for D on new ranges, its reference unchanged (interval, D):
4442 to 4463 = 4454.05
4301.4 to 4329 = 4310.77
